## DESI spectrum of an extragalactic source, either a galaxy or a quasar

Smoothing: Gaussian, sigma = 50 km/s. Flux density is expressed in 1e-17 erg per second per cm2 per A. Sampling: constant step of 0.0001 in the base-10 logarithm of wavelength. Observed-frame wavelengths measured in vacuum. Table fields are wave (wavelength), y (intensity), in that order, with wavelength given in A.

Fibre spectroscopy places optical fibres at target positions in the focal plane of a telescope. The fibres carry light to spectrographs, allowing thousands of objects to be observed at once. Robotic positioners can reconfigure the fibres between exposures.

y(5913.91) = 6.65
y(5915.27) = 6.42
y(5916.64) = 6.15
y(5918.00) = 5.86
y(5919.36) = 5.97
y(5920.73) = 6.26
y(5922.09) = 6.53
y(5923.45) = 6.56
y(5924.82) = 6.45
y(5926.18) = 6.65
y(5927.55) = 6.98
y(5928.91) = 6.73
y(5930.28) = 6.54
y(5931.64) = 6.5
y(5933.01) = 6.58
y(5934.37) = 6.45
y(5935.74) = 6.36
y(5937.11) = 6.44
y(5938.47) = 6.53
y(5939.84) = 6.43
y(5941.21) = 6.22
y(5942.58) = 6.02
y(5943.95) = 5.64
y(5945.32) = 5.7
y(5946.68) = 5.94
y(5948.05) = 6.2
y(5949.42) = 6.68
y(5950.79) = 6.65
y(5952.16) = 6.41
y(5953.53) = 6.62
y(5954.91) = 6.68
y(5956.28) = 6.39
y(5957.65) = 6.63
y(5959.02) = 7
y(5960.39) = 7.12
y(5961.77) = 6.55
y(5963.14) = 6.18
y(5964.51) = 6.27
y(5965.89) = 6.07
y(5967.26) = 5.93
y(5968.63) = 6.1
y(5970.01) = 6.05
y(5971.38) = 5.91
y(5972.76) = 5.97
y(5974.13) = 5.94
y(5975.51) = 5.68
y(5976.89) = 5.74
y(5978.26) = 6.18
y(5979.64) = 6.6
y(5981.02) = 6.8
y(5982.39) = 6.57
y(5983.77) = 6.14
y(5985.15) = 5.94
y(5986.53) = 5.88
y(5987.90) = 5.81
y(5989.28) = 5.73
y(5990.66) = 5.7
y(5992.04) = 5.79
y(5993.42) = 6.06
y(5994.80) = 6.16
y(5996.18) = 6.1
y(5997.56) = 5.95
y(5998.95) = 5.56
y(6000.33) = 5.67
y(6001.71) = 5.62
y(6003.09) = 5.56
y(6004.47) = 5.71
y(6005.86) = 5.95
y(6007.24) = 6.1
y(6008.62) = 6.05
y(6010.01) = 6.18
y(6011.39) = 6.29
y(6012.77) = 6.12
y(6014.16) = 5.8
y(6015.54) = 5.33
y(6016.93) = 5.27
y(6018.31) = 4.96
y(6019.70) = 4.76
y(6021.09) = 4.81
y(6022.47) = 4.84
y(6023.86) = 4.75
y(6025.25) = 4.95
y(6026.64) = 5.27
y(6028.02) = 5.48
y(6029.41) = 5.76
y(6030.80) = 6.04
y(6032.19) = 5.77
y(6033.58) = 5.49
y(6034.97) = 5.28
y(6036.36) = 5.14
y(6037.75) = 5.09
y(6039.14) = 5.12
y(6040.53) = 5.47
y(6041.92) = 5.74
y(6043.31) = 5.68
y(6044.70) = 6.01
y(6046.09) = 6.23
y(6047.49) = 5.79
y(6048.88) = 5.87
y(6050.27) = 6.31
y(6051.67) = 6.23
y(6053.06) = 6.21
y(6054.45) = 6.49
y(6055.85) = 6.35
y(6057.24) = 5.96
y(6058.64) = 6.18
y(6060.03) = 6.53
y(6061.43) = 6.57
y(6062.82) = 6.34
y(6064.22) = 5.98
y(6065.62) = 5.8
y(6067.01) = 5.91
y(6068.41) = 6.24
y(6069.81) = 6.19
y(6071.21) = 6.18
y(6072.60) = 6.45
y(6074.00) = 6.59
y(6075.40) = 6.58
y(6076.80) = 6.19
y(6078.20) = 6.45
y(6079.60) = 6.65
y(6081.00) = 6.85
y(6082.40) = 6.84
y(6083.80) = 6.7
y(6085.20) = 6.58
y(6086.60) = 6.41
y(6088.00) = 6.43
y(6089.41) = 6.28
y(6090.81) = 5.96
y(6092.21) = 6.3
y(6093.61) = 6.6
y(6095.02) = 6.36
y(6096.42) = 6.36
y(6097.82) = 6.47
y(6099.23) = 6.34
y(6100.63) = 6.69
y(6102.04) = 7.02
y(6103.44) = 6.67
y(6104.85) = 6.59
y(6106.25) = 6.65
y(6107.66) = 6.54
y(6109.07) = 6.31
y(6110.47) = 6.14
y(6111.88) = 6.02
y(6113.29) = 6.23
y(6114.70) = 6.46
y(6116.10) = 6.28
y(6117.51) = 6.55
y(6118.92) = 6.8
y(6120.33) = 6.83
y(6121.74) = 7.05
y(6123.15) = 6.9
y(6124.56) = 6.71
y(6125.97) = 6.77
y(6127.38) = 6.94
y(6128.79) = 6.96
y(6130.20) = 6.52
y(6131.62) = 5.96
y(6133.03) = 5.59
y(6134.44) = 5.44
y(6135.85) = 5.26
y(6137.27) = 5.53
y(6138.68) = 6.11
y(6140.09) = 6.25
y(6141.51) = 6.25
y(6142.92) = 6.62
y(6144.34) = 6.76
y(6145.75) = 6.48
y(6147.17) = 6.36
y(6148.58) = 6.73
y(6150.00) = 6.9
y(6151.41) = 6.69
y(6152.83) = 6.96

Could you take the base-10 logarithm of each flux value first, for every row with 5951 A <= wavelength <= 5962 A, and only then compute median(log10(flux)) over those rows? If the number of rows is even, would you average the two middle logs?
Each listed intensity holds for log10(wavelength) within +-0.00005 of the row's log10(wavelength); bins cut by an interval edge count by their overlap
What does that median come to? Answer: 0.821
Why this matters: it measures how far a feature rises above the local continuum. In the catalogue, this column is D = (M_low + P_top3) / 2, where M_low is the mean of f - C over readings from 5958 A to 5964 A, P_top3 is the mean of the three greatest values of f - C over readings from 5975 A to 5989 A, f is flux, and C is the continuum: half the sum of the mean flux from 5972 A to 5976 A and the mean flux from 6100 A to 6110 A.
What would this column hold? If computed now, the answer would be 0.43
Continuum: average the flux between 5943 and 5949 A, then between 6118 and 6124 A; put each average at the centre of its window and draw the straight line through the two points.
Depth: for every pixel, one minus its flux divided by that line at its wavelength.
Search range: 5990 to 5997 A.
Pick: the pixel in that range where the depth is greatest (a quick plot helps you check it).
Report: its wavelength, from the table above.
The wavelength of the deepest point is 5990.66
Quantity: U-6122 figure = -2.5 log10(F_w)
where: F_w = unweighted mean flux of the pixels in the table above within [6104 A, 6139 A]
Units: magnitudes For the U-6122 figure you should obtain -2.01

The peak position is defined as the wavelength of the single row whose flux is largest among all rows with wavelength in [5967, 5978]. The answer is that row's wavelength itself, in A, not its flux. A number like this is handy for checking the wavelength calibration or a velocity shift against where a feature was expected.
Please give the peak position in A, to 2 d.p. 5968.63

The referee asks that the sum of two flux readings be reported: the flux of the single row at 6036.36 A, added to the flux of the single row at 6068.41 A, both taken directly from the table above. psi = 11.4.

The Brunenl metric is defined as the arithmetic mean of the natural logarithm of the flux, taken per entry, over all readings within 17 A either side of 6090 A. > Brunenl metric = 1.87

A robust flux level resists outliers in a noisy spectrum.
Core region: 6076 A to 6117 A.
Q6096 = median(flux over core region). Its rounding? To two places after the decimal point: 6.45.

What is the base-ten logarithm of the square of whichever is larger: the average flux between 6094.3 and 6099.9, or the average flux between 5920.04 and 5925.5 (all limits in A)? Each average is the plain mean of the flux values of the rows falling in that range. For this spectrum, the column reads 1.62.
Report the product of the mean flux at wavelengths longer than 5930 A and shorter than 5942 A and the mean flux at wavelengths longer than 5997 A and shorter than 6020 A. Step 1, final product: 37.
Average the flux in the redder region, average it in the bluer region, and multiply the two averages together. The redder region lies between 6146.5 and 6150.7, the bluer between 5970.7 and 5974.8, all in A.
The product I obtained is 40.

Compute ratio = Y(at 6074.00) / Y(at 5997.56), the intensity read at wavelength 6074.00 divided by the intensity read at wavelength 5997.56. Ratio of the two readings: 1.11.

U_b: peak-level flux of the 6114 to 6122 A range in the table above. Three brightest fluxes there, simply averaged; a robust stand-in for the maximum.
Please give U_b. 6.9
